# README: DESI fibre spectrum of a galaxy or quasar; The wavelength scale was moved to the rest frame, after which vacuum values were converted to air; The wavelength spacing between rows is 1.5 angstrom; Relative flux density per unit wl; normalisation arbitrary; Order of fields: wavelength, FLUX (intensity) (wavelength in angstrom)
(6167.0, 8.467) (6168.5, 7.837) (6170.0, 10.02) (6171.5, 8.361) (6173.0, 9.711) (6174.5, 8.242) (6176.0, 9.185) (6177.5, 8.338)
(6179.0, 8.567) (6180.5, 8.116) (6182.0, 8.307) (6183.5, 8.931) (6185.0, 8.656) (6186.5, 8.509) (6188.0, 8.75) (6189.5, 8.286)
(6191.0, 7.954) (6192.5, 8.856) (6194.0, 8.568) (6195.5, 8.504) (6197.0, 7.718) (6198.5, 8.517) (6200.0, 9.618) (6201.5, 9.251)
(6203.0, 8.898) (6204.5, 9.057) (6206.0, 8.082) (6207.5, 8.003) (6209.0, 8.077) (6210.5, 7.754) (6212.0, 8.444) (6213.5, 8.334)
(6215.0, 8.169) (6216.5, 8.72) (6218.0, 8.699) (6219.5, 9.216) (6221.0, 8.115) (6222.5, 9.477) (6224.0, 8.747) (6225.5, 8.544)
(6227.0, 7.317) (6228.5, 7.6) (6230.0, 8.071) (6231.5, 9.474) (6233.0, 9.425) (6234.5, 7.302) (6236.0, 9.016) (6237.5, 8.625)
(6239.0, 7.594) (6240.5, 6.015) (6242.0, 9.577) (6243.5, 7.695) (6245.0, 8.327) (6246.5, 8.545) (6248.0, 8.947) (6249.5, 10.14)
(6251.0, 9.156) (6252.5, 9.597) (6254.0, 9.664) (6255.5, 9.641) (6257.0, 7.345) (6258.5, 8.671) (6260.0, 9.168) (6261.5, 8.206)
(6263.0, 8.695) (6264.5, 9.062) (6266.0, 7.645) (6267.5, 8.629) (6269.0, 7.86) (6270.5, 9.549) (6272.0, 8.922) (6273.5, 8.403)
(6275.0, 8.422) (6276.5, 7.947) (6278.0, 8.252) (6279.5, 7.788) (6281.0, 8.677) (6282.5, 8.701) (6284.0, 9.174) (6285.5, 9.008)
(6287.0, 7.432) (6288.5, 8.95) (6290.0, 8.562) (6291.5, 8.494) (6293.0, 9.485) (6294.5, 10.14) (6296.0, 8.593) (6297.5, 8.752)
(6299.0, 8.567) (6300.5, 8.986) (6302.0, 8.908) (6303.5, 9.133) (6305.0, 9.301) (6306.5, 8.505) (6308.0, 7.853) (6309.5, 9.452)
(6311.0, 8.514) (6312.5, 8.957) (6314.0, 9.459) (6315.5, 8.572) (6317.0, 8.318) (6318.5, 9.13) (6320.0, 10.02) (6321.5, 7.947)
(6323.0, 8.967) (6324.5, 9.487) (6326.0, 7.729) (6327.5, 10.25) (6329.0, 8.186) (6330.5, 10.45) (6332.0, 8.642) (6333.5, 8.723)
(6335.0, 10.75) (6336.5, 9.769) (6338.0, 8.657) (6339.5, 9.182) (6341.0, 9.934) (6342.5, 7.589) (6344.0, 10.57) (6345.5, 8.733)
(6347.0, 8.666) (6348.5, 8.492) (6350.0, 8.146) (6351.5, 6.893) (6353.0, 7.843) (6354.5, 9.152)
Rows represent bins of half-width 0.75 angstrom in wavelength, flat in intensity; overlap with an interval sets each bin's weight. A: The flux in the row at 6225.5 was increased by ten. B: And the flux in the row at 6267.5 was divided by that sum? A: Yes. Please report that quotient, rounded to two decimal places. 0.47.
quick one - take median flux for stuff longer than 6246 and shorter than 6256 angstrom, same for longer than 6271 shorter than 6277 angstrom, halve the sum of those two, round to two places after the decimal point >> 9.00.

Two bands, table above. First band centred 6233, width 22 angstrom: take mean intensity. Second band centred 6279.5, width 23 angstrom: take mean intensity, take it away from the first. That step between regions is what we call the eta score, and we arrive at -0.2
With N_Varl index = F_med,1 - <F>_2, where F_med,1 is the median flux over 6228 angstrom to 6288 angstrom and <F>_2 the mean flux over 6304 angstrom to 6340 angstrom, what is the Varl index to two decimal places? -0.38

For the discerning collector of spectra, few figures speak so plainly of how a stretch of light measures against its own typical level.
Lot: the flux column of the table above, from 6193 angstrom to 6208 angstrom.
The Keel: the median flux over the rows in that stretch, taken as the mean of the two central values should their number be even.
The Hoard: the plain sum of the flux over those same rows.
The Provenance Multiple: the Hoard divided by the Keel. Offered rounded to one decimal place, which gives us 10.1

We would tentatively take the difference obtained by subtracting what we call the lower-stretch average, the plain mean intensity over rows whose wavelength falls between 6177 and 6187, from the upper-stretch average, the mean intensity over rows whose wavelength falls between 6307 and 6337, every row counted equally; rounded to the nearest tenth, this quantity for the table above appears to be 0.6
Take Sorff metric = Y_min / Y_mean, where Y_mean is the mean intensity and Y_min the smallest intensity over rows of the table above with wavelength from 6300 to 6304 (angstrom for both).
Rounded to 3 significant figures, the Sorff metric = 0.989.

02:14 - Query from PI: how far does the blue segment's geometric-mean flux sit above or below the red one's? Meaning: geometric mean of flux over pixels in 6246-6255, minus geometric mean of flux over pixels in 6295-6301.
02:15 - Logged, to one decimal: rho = 0.6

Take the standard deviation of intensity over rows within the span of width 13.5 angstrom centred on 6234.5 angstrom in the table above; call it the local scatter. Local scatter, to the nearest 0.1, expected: 1.1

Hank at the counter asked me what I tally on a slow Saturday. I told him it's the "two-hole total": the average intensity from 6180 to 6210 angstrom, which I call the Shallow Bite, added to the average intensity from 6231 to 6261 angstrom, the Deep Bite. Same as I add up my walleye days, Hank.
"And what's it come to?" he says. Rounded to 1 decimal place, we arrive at 17.2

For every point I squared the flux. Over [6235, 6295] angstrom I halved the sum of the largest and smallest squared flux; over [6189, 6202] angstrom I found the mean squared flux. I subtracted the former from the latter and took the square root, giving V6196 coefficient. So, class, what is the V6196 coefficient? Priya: 2.1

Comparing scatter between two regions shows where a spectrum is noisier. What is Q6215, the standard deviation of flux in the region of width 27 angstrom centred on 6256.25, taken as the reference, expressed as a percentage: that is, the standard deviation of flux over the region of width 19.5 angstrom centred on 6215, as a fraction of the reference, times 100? 64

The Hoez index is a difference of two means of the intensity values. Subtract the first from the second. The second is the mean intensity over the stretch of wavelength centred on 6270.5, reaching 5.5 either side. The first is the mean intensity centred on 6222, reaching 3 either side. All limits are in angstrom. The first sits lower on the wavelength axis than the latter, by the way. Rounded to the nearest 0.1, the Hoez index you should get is -0.4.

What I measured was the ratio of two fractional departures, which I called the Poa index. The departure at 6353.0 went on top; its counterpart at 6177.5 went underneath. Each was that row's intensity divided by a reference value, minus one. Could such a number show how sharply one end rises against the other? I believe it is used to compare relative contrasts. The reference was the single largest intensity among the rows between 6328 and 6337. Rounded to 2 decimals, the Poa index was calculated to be 1.21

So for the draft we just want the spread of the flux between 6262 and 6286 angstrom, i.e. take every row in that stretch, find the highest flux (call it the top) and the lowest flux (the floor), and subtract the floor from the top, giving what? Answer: 1.9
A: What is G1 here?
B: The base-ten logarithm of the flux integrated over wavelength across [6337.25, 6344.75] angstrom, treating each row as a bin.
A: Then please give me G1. 1.84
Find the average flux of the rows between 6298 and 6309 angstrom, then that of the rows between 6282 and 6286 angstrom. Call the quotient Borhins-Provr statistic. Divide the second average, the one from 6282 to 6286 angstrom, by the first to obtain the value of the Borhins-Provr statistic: 1.02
